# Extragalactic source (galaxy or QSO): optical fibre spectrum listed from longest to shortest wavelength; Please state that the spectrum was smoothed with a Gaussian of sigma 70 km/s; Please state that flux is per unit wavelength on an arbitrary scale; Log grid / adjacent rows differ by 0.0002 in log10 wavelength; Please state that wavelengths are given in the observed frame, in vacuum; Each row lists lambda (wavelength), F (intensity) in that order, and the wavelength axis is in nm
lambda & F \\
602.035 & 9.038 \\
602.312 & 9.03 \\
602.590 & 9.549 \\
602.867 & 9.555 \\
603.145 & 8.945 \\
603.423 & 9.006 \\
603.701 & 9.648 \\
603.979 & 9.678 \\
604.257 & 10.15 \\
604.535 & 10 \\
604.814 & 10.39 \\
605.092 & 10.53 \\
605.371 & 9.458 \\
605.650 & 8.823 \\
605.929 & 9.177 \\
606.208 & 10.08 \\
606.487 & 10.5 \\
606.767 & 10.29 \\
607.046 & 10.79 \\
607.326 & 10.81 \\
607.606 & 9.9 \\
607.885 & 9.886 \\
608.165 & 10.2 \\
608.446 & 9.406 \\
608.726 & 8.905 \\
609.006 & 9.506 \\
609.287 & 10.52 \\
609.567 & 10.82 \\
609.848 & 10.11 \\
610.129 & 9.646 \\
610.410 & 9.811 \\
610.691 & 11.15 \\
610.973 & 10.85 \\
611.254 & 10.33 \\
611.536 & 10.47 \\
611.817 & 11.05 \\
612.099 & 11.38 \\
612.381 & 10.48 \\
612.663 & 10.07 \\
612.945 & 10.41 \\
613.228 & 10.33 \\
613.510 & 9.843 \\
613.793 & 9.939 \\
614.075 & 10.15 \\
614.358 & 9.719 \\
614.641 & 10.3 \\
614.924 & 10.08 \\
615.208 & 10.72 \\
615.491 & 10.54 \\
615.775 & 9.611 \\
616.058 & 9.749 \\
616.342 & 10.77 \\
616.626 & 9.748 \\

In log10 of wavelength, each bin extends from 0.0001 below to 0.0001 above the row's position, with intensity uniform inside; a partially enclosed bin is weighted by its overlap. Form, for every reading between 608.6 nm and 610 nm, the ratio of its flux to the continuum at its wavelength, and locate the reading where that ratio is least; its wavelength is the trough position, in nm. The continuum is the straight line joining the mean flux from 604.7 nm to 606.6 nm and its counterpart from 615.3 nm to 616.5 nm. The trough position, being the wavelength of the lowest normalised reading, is 608.726 nm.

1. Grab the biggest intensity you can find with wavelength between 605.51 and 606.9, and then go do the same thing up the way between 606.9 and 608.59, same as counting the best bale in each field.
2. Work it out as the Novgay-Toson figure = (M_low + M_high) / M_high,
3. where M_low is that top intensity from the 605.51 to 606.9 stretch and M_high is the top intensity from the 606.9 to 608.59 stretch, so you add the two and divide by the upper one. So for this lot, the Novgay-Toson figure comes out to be 1.97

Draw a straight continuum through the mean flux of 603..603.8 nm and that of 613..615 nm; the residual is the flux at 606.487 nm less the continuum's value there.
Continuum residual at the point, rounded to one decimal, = 1.1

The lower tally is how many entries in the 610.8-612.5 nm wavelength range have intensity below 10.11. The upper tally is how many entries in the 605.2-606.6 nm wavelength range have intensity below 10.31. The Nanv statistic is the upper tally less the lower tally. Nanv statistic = 4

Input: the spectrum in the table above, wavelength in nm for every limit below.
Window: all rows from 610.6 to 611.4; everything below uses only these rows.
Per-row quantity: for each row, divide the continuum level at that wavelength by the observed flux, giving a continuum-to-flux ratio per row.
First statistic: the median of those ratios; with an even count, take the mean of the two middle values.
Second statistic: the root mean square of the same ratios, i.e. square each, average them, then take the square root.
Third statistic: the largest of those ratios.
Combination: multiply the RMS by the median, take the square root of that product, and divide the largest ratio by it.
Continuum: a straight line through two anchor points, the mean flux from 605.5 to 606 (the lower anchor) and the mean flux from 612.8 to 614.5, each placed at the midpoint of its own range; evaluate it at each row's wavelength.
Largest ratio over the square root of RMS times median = 1.050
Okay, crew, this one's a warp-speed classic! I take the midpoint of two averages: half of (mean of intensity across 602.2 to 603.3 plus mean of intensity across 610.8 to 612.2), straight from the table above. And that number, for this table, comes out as 10.04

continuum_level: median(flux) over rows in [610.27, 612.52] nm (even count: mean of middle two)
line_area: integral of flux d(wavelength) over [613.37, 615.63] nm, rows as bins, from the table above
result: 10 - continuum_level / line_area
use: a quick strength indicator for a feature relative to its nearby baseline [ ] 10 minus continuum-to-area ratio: 9.54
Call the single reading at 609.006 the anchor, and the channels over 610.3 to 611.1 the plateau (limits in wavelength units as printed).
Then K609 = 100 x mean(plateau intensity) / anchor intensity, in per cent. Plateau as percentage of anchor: 112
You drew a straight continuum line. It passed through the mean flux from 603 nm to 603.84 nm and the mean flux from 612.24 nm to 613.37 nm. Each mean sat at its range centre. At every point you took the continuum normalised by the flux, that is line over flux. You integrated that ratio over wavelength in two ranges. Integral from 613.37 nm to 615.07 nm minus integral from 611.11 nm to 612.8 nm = 0.15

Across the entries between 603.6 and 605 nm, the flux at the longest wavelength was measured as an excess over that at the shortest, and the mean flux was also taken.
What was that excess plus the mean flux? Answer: 10.7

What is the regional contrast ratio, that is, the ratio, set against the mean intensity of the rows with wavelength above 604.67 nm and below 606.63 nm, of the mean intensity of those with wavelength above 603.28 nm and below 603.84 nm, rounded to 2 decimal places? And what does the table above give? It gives 0.95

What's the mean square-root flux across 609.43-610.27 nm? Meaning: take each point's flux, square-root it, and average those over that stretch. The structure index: 3.19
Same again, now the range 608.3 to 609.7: 3.13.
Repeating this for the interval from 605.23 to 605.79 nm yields 3.02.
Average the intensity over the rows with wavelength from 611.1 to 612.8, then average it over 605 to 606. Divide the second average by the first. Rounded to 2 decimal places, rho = 0.89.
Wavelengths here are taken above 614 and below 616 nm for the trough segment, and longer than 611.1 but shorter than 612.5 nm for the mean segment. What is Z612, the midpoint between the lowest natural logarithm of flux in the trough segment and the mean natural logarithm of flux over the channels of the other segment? 2.32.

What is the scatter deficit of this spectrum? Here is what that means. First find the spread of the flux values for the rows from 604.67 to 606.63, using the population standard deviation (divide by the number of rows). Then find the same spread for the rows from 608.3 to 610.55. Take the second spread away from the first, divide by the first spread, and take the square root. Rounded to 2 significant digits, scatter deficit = 0.31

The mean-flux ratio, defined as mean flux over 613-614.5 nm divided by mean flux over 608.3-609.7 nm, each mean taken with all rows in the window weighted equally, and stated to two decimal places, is 1.02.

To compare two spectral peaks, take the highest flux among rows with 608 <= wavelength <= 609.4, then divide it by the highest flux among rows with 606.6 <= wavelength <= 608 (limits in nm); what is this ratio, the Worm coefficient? 0.97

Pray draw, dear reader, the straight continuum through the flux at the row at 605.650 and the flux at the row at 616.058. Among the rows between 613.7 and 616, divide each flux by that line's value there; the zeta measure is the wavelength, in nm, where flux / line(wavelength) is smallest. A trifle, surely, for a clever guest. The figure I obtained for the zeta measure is 615.775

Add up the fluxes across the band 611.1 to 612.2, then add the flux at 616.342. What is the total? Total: 54.0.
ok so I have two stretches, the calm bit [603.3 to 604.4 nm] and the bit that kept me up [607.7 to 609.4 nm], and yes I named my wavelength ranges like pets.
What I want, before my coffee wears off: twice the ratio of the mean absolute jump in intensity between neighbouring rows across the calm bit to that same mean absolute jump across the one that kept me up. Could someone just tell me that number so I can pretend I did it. 1.18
